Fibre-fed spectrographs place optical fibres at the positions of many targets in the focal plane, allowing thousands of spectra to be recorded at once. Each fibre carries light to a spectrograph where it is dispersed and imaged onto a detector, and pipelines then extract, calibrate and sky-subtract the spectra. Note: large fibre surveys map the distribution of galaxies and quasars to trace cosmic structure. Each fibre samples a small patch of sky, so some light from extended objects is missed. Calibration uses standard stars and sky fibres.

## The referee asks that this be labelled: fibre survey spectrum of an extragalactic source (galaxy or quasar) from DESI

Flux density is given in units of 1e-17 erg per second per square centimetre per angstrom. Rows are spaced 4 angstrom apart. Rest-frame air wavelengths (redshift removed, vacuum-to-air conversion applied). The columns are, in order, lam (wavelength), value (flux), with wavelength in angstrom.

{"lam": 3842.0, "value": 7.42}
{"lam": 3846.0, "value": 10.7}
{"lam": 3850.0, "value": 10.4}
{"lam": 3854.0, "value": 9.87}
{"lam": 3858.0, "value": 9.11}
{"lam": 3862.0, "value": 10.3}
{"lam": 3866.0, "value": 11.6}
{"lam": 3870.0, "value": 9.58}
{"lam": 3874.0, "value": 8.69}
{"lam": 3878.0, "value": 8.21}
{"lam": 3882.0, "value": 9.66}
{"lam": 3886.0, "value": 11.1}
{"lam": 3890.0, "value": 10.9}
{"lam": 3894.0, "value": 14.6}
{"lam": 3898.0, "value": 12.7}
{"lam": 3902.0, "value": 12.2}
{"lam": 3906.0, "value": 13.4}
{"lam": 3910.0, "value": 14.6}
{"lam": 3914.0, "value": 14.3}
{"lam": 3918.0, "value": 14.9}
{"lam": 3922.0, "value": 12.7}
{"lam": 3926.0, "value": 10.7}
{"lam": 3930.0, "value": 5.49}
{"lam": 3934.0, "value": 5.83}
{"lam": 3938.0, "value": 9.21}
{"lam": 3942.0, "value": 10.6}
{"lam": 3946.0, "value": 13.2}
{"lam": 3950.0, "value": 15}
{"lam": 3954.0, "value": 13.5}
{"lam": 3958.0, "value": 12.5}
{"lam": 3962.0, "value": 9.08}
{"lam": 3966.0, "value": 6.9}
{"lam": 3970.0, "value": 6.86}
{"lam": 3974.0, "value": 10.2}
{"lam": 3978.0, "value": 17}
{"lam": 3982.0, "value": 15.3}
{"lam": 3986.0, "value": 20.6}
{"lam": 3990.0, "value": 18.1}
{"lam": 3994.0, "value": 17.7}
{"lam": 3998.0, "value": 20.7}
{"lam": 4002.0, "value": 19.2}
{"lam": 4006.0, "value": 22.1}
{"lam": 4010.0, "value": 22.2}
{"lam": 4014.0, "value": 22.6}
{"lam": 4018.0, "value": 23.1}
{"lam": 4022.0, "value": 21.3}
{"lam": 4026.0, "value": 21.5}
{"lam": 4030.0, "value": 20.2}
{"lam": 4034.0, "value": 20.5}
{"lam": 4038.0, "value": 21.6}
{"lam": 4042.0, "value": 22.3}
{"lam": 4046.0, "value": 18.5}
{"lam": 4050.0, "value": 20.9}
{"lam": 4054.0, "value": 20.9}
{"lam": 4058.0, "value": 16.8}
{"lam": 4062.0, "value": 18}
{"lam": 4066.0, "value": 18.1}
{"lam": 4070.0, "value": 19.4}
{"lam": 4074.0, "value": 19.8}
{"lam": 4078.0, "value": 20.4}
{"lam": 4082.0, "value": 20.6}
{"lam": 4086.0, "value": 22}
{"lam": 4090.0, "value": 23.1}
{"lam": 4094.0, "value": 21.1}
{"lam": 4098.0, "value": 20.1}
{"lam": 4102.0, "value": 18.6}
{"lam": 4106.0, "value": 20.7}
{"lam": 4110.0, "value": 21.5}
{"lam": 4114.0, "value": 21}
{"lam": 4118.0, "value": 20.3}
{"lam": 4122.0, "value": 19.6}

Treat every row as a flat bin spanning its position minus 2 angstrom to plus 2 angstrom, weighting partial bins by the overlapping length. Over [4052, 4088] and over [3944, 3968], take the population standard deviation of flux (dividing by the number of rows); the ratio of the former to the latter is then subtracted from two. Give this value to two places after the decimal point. 1.44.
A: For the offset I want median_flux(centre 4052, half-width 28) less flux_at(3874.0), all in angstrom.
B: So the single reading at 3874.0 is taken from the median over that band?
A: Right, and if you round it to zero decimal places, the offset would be 12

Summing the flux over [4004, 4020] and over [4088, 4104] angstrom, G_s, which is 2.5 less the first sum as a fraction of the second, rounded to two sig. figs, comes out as 1.4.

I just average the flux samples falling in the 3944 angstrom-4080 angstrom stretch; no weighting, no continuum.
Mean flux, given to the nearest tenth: 17.8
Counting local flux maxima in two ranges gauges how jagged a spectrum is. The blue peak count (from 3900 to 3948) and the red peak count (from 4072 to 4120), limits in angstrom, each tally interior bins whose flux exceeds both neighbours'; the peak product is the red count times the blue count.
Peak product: 4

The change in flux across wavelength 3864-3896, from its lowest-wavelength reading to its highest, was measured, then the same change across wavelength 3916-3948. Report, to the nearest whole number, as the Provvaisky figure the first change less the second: 5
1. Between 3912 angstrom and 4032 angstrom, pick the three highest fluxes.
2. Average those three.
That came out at 22.6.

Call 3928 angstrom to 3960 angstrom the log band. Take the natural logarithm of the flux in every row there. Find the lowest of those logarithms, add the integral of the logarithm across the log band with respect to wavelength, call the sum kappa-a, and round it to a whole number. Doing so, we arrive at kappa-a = 76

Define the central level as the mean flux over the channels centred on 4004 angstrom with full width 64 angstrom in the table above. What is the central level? 19.5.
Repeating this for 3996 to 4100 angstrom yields 20.7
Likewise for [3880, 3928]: 12.6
